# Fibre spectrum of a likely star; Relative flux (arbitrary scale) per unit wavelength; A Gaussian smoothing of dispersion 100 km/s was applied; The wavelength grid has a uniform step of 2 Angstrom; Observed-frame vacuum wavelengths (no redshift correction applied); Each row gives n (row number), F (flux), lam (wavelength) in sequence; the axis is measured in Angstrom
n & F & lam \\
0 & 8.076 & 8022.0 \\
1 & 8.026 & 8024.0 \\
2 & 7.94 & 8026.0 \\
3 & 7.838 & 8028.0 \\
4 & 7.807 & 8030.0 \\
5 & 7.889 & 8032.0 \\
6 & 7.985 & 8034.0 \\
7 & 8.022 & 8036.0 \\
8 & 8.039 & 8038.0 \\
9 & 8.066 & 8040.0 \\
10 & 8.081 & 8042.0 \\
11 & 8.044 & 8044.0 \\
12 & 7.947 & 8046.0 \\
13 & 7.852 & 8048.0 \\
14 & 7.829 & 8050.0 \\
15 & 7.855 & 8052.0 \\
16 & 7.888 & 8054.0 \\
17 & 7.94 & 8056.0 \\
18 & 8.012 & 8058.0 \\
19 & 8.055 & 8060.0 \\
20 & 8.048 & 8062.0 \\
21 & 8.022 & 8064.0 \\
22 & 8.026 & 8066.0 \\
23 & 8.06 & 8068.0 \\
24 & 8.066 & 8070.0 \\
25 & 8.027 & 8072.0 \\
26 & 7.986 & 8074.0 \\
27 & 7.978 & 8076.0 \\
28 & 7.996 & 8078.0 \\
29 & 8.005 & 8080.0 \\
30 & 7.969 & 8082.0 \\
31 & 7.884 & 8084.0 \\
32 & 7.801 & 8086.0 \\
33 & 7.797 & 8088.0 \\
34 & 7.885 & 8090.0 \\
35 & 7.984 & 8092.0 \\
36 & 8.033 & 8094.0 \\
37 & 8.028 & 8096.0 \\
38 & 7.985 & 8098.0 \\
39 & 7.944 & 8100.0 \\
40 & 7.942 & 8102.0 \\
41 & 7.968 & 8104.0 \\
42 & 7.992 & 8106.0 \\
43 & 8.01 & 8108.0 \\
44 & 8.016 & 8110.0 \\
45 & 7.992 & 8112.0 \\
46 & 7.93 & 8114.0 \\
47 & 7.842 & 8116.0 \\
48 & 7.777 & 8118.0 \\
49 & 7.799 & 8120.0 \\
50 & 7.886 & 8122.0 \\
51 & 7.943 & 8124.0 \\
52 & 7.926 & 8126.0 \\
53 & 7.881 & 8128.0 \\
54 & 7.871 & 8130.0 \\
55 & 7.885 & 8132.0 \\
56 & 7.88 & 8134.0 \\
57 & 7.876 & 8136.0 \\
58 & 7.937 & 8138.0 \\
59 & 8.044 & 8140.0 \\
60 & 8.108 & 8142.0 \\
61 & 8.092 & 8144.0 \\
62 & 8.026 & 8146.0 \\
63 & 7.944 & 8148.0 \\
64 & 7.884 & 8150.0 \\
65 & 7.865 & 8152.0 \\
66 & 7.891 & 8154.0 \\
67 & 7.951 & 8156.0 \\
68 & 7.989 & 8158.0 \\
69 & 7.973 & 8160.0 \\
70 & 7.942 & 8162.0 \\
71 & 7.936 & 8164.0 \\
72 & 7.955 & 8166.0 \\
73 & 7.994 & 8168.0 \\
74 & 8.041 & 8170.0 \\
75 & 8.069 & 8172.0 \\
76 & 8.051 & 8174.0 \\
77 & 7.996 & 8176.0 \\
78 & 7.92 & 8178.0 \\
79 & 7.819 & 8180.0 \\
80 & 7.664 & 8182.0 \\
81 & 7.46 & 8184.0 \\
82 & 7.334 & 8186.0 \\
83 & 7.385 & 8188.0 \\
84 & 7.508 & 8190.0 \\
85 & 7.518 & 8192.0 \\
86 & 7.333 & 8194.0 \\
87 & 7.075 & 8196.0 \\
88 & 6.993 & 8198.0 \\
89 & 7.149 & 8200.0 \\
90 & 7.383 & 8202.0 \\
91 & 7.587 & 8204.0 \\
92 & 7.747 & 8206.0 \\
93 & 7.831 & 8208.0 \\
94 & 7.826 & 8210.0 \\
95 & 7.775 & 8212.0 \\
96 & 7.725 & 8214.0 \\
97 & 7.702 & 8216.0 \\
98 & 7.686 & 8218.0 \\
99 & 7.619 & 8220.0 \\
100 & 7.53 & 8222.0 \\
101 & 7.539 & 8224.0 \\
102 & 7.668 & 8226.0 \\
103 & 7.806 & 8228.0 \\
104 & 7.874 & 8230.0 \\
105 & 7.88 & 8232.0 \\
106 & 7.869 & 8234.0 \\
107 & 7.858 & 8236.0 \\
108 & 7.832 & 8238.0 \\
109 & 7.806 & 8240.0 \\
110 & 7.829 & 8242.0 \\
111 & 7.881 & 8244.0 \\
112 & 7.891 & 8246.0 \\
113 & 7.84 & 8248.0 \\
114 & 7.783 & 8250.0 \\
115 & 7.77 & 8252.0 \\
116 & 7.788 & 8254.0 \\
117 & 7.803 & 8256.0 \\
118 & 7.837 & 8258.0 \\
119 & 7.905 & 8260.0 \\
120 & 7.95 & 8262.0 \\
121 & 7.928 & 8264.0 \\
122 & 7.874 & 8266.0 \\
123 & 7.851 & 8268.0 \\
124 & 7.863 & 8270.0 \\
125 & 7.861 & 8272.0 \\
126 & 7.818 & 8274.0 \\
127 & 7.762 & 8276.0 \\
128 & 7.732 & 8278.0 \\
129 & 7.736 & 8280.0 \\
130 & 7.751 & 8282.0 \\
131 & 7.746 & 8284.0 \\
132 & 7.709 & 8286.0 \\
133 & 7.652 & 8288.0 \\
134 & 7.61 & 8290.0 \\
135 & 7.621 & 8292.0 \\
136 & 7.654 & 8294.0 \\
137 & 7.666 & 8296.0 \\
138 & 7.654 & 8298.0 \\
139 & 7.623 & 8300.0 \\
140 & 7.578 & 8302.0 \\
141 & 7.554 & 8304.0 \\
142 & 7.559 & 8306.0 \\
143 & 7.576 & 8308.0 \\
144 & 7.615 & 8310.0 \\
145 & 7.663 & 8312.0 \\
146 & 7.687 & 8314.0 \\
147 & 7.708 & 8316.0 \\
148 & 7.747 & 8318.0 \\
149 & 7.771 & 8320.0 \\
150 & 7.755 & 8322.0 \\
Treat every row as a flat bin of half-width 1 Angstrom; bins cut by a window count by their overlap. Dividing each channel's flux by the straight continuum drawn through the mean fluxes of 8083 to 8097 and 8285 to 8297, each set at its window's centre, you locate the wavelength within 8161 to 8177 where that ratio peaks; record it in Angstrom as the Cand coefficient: 8172.0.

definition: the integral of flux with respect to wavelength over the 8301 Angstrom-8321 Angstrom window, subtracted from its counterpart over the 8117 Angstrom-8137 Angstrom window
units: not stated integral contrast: 4.5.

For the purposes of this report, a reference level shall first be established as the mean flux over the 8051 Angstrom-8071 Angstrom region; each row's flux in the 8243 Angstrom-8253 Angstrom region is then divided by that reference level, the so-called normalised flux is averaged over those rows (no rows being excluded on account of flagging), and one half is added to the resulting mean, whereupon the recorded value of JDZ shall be 1.48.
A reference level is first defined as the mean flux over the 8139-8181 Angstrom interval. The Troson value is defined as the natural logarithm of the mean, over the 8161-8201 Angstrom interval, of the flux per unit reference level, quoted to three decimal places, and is -0.041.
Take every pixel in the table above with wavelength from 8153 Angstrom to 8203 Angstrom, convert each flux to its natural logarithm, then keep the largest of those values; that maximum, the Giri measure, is 2.09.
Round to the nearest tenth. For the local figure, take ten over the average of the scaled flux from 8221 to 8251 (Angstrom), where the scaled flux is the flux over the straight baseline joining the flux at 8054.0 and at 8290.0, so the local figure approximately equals 9.8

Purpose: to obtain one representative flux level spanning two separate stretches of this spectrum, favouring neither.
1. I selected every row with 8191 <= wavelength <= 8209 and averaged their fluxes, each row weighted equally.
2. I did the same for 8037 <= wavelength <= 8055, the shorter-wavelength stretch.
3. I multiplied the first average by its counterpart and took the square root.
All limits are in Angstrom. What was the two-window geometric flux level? 7.67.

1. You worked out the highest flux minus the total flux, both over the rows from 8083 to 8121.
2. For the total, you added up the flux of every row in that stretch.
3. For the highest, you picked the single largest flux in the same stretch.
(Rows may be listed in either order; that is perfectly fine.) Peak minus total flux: -143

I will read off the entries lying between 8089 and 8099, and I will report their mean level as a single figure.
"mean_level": 7.98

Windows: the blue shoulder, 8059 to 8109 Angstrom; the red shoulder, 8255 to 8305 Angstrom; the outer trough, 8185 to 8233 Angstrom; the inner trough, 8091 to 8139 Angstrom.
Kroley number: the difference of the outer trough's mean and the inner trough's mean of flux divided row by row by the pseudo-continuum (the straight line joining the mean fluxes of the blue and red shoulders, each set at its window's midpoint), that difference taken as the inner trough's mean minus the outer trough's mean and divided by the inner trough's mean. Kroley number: 0.033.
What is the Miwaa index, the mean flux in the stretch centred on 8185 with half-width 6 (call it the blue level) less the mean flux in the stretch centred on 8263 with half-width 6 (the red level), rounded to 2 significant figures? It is -0.36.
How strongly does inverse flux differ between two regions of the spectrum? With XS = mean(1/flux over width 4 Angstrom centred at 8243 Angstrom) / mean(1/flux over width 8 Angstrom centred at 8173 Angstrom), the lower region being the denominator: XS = 1.02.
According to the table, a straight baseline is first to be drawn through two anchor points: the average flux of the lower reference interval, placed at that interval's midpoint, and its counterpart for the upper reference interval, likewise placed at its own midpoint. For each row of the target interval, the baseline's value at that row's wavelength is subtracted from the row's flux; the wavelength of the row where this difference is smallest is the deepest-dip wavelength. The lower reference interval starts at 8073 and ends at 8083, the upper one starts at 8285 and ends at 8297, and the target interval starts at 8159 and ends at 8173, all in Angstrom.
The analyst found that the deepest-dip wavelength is 8164.0 Angstrom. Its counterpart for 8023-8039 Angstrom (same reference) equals 8030.0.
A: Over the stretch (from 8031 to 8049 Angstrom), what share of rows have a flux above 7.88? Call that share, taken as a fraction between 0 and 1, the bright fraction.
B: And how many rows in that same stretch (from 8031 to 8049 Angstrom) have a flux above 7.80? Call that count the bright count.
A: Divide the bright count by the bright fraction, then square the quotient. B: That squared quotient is 103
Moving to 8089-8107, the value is 81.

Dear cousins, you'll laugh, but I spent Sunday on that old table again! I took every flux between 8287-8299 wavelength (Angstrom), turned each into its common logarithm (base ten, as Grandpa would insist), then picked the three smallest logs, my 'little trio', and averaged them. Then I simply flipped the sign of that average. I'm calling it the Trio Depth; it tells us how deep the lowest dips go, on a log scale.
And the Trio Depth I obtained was -0.882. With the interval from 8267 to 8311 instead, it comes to -0.879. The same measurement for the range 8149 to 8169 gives -0.897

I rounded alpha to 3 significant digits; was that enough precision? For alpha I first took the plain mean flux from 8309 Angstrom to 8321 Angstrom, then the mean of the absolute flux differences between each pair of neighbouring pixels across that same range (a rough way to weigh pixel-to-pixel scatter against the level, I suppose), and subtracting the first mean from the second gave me -7.67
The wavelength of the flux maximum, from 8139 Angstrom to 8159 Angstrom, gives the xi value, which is 8142.0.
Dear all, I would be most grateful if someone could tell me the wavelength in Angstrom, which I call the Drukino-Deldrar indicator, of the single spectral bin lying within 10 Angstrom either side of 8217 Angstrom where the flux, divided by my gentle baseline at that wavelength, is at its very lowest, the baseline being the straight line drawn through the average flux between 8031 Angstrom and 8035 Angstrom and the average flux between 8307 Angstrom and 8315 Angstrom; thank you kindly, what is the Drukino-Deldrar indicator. 8222.0 Angstrom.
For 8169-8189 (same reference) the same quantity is 8186.0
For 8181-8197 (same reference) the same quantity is 8196.0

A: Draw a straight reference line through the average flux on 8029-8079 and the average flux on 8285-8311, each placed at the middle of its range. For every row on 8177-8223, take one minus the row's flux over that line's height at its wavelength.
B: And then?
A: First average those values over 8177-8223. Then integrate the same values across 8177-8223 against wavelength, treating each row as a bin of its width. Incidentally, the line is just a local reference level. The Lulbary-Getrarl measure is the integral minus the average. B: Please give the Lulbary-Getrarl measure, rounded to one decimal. 1.3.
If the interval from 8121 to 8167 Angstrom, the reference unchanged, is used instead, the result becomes -0.5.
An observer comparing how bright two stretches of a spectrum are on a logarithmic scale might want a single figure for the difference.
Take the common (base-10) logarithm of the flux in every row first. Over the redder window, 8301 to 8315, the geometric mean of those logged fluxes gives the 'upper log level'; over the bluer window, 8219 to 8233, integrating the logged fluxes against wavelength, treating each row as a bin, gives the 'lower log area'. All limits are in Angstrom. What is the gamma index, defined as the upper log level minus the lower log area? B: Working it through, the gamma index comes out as -11.5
